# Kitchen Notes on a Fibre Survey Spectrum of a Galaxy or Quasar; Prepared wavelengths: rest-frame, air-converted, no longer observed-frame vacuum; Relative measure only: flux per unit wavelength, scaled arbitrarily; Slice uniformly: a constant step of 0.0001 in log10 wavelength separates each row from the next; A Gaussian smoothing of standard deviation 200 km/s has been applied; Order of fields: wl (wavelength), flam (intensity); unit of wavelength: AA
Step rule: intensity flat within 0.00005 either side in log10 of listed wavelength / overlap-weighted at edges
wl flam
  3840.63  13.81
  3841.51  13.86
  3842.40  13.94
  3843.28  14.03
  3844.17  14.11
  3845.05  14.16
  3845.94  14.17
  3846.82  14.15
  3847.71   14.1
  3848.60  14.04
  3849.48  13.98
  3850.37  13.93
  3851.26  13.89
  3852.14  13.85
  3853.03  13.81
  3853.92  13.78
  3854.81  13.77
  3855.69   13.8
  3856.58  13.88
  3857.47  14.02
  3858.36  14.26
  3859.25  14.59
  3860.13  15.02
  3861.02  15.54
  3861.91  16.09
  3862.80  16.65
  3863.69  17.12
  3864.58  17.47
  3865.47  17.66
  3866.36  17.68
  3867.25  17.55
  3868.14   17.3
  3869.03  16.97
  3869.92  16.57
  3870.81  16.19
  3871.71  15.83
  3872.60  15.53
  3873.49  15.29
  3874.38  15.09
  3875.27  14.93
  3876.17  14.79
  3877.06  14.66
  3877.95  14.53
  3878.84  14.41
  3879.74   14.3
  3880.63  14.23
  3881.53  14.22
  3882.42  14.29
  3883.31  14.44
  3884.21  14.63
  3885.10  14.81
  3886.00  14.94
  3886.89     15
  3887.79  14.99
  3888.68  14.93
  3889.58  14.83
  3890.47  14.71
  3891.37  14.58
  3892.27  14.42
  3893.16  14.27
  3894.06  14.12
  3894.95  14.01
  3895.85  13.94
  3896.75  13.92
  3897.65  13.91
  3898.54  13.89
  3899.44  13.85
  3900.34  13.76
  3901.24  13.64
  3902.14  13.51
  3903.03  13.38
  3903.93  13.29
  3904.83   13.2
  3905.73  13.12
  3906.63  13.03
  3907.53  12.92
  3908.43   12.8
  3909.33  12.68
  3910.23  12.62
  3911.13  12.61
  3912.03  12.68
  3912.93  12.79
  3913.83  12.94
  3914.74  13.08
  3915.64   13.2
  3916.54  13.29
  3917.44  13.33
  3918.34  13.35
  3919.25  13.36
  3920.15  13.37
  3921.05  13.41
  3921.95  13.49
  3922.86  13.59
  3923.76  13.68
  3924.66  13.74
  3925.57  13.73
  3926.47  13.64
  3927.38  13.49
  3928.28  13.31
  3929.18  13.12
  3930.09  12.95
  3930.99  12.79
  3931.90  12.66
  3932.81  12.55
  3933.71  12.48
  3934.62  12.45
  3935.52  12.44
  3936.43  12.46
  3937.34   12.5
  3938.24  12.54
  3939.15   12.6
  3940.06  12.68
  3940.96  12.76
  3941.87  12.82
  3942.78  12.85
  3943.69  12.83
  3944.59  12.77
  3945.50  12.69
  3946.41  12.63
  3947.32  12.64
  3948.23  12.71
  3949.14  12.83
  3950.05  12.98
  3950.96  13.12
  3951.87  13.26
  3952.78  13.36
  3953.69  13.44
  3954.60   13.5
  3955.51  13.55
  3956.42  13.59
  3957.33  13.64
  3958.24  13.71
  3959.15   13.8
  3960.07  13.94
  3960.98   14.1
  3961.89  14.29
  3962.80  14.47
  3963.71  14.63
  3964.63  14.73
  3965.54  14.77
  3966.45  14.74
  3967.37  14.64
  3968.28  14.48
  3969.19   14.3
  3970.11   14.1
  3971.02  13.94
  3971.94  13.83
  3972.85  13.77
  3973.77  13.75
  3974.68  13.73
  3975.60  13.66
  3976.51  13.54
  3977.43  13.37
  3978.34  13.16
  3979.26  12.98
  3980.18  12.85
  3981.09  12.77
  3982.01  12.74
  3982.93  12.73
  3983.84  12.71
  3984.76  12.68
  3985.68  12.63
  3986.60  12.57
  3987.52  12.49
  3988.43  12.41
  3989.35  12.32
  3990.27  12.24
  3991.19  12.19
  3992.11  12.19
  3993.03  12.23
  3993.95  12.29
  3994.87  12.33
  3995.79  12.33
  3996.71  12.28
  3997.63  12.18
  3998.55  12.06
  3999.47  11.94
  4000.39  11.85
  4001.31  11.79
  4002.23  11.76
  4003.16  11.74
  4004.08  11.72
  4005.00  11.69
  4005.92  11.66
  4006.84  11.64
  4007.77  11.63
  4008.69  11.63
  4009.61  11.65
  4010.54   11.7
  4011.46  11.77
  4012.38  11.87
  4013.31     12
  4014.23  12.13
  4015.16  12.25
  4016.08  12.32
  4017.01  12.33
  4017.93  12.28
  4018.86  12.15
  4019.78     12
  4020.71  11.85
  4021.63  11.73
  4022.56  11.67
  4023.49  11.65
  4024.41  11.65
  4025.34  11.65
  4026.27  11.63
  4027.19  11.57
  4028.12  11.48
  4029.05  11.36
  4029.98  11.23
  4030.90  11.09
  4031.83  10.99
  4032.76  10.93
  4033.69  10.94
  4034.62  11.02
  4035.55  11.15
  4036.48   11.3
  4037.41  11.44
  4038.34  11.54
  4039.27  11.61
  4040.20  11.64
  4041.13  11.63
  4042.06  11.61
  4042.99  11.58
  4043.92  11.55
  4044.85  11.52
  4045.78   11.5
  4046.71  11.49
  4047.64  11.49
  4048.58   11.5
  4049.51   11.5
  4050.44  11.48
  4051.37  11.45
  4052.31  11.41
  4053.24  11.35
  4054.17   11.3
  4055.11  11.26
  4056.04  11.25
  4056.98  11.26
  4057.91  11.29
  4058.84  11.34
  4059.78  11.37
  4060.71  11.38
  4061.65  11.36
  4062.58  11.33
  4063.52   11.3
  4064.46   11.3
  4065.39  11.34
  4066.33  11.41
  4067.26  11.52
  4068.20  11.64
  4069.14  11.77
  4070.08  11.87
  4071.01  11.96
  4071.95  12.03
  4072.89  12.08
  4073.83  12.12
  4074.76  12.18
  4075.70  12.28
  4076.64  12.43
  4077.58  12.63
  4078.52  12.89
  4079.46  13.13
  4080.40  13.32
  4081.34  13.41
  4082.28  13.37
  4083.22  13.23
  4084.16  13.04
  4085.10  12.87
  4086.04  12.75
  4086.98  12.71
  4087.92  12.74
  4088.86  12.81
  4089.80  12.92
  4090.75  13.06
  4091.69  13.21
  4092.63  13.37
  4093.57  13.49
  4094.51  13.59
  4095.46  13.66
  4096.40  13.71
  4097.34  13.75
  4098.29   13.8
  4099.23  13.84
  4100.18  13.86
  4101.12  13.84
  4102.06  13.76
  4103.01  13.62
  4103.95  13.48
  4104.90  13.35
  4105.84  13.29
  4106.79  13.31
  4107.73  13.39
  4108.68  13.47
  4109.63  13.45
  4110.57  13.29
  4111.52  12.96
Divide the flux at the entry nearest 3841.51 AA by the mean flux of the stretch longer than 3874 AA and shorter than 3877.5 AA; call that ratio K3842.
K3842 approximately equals 0.93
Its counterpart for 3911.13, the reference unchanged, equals 0.85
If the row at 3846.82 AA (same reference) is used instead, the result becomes 0.95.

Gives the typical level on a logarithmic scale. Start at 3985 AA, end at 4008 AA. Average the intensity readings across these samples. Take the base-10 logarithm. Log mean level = 1.08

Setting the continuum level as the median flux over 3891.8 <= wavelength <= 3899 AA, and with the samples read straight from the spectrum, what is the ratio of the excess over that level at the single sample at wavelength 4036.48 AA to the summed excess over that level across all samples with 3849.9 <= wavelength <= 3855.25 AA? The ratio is 3.26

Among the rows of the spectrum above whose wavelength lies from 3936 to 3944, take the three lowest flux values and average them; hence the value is 12.5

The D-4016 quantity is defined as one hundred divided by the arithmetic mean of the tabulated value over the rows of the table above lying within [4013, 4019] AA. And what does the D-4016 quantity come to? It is 8.2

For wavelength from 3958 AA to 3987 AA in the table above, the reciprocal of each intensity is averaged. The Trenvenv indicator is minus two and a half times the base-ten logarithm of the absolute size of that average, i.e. 2.84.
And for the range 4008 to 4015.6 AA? 2.69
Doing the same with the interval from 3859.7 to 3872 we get 3.05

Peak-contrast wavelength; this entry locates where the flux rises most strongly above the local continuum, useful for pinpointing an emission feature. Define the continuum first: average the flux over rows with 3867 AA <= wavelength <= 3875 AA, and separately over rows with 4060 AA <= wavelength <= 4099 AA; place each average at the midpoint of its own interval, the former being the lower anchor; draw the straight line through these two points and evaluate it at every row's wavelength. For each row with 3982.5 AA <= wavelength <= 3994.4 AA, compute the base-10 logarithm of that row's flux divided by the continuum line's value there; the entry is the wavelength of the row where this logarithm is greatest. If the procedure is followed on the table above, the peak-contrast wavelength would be 3982.93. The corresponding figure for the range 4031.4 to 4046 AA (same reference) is 4041.13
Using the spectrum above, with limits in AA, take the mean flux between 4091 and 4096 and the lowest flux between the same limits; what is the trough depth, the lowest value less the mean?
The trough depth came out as -0.25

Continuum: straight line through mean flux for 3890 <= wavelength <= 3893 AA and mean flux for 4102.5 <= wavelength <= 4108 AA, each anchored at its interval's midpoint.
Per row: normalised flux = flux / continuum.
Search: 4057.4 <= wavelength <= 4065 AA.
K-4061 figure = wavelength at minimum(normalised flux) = 4057.91 AA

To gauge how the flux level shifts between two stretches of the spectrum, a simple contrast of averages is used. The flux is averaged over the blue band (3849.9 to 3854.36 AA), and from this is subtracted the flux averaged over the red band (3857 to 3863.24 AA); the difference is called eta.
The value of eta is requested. -1.3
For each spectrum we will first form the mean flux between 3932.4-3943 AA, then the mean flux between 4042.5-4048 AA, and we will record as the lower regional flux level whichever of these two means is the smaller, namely 11.5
